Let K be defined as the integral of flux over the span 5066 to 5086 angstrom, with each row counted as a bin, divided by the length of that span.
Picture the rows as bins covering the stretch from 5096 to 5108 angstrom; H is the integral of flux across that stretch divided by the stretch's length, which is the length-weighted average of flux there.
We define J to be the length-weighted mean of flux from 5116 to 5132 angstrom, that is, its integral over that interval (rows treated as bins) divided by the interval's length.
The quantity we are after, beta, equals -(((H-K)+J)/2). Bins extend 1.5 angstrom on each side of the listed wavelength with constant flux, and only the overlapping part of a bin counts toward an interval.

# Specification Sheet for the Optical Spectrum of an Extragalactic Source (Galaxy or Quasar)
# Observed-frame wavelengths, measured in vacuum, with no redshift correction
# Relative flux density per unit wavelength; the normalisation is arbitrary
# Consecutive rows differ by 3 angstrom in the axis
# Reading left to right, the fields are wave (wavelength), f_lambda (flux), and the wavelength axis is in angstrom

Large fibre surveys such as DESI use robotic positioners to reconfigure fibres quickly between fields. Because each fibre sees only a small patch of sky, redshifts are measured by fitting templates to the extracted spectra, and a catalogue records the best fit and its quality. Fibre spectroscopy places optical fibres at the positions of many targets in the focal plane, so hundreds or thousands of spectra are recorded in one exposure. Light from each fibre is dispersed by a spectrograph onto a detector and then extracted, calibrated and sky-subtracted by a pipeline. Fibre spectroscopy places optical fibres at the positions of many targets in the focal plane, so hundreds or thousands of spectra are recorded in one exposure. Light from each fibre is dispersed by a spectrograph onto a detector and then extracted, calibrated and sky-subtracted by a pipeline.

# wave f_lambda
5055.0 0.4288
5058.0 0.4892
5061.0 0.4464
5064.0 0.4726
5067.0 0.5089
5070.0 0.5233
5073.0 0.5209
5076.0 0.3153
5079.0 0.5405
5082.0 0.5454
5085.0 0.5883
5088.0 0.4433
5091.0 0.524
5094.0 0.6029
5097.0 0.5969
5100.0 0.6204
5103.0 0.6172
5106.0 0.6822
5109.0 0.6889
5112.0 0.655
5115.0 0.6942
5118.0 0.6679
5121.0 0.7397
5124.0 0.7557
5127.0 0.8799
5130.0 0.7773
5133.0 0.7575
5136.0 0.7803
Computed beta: -0.45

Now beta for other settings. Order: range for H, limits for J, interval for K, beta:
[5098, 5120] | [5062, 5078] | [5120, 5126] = -0.19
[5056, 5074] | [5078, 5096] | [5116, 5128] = -0.14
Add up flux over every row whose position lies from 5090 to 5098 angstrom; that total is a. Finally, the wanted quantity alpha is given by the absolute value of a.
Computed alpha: 1.7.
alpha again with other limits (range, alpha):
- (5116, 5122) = 1.4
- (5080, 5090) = 1.6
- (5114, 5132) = 4.5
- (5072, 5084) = 1.9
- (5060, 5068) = 1.4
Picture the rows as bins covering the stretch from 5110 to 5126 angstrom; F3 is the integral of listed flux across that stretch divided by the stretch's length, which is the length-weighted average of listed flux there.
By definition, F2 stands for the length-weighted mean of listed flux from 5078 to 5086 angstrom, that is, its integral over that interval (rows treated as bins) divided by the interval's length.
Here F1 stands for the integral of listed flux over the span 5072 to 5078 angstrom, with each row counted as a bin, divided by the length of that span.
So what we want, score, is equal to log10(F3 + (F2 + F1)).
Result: 0.23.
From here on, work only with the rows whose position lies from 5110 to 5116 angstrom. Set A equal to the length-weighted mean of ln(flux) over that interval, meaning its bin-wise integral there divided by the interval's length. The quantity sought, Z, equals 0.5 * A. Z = -0.20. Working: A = -0.39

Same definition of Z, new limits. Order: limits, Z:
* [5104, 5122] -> -0.19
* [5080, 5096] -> -0.31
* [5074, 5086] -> -0.37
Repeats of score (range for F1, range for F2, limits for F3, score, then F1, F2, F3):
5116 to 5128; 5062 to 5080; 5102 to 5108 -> 0.28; 0.75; 0.48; 0.66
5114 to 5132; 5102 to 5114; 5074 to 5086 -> 0.28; 0.75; 0.66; 0.49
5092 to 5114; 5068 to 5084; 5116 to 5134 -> 0.28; 0.64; 0.49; 0.76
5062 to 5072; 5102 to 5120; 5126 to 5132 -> 0.30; 0.50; 0.67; 0.82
